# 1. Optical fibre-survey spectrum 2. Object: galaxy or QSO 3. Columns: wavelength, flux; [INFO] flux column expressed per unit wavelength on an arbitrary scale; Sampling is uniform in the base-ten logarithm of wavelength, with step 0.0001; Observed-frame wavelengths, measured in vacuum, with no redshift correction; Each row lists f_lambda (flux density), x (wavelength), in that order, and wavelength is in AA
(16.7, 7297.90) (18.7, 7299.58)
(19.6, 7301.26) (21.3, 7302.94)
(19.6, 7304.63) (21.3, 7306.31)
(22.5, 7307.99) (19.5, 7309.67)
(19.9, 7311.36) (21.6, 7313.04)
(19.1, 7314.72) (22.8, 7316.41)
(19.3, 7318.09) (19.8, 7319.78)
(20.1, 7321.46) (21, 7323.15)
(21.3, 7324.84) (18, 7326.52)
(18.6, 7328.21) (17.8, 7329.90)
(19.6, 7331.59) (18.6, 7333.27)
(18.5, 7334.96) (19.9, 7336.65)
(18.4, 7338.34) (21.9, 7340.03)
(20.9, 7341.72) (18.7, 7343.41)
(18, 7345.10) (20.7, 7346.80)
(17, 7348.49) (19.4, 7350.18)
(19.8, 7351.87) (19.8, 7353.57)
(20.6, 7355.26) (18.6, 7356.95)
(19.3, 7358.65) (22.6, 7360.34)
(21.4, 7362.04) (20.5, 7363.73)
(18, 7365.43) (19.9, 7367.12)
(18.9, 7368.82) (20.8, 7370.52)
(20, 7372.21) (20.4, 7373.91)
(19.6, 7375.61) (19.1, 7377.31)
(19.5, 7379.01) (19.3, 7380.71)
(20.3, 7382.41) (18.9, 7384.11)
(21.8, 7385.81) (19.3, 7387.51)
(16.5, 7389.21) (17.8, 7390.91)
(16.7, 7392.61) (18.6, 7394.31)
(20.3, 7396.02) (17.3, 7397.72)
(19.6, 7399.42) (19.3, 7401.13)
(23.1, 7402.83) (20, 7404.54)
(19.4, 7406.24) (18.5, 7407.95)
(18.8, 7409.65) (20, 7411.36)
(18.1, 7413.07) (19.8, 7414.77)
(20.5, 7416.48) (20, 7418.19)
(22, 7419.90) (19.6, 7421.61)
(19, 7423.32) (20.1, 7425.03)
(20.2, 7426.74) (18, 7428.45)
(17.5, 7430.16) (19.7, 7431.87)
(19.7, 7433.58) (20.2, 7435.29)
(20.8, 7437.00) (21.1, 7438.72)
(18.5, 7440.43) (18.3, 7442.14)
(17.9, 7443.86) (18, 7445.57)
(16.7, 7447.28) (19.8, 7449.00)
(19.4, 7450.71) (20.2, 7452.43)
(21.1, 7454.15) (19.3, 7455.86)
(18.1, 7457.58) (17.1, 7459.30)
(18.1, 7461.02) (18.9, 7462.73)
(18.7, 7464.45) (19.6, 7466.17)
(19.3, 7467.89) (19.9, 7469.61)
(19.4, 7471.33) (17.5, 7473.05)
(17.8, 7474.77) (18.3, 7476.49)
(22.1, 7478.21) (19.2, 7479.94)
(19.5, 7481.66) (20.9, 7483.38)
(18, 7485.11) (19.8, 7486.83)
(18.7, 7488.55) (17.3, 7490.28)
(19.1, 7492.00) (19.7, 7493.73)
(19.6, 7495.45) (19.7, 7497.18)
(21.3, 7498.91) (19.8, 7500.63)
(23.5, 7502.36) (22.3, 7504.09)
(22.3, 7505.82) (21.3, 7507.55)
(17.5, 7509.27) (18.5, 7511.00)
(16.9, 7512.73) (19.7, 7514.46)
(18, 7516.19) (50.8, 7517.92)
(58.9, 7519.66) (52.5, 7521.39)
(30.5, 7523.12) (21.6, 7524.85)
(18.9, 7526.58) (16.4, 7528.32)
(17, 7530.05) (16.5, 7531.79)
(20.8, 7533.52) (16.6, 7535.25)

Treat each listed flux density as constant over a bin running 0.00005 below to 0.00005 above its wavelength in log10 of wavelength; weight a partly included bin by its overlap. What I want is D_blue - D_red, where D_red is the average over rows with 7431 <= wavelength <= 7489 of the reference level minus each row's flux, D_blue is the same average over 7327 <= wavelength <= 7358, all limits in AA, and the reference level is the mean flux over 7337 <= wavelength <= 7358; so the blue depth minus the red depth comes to -0.1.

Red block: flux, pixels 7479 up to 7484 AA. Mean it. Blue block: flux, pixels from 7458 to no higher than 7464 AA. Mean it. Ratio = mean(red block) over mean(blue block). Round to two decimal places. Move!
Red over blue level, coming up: 1.10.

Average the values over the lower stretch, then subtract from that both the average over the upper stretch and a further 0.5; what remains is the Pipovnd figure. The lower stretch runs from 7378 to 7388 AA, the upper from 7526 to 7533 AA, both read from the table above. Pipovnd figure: 2.1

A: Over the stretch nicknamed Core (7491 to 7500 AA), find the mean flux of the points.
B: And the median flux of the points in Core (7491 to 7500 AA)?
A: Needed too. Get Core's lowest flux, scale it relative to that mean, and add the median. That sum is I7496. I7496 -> 20.7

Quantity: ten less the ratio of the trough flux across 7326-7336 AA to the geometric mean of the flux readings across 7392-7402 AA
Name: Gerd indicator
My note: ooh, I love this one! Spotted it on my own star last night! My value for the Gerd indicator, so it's 9.04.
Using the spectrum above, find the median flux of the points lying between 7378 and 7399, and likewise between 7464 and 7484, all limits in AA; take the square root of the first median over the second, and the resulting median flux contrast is 0.99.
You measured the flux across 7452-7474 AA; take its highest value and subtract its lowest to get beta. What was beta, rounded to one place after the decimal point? 4.0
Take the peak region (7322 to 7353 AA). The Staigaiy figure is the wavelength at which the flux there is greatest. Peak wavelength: 7340.03 AA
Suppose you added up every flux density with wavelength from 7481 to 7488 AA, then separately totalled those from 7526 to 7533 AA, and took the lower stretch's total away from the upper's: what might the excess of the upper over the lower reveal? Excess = -9.4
